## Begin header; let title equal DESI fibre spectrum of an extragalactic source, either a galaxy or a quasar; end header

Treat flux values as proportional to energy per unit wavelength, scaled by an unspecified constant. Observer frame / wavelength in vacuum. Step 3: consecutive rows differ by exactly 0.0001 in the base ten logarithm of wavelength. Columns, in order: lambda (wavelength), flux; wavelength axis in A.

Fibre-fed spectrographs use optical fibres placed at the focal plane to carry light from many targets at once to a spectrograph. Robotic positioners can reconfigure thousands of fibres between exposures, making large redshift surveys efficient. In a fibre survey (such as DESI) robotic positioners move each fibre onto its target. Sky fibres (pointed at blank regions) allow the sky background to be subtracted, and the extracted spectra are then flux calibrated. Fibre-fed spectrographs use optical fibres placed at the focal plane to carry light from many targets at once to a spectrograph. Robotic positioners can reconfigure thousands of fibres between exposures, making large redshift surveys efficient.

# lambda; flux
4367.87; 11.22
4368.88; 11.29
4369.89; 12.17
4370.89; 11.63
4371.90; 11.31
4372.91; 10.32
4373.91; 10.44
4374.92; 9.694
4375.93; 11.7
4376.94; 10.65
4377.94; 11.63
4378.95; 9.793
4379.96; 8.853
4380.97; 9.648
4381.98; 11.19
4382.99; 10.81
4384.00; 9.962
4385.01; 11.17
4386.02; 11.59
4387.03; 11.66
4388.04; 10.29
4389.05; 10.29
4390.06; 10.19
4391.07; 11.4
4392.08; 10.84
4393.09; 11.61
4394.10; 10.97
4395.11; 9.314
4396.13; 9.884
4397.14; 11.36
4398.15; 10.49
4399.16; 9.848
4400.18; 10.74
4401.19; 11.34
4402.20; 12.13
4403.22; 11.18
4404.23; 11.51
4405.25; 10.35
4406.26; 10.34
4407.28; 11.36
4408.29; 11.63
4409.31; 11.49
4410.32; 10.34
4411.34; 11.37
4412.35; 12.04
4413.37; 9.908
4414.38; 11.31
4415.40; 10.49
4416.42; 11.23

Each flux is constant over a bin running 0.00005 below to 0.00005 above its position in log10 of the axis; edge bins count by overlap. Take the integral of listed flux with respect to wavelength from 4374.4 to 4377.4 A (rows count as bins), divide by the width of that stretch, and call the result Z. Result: 10.7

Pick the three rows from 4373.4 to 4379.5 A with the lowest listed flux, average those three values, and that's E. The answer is 10.0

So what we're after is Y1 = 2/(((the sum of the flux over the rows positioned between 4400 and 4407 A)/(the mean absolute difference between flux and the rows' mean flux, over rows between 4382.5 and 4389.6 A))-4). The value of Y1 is 0.0148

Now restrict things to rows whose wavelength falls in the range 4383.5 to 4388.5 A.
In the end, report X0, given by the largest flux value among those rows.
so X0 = 11.66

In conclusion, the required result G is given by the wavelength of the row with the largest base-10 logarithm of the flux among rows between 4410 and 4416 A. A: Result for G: 4412.35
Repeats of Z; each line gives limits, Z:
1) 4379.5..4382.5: 9.9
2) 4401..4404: 11.6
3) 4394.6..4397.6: 10.2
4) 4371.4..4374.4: 10.7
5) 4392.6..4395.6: 10.6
